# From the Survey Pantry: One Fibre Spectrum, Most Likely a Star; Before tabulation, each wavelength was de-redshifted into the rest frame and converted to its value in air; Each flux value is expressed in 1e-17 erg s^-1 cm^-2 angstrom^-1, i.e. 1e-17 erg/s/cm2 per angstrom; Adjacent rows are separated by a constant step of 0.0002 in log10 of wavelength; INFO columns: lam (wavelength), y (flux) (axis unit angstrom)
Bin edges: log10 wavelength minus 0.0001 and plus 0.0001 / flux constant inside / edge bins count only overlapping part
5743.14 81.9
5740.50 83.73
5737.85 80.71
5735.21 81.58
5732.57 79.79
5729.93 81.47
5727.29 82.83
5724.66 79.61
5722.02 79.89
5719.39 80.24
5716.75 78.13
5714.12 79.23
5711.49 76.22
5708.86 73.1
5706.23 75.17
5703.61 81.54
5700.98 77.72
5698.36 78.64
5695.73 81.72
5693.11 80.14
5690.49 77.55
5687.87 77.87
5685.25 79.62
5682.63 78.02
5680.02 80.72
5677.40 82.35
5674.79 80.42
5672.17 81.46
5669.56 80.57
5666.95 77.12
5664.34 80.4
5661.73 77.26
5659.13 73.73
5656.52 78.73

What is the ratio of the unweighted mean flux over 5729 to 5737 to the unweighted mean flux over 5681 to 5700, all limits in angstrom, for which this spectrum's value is 1.02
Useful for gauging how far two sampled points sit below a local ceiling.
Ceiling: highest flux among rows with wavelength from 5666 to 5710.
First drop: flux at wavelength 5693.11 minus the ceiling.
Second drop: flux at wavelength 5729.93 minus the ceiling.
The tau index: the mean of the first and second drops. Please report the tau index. -1.5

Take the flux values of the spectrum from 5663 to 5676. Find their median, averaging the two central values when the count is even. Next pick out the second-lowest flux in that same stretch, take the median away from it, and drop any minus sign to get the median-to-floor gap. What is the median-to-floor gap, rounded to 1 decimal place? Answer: 0.0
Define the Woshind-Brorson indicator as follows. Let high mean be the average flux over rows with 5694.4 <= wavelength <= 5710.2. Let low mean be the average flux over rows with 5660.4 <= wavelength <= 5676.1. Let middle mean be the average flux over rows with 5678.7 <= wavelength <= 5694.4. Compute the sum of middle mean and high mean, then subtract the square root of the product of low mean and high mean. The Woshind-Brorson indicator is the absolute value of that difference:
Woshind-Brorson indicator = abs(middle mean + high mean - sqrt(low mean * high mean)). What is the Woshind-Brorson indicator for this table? 78.2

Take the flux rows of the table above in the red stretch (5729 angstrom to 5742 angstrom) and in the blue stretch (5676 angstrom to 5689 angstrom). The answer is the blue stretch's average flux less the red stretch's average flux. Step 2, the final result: -1.7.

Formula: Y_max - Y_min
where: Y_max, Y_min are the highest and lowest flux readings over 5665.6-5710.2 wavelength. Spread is 9.25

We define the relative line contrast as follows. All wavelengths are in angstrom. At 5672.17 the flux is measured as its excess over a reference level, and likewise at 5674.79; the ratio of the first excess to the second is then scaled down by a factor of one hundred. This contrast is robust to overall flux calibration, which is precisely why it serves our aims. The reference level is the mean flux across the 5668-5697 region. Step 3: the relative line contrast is 0.04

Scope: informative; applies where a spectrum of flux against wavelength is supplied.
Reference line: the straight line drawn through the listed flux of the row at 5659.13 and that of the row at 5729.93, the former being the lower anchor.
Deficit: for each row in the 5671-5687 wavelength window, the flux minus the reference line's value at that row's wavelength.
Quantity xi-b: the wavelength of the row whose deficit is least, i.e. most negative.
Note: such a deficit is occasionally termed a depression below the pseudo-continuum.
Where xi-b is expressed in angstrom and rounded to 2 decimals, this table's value 5682.63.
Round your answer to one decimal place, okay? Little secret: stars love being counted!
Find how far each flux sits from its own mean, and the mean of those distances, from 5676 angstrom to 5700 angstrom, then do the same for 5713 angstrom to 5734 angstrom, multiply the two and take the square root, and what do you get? 1.2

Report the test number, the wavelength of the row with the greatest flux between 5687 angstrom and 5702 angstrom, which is 5695.73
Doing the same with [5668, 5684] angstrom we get 5677.40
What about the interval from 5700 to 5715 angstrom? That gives 5703.61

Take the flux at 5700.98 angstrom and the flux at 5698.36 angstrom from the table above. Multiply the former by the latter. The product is 6112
